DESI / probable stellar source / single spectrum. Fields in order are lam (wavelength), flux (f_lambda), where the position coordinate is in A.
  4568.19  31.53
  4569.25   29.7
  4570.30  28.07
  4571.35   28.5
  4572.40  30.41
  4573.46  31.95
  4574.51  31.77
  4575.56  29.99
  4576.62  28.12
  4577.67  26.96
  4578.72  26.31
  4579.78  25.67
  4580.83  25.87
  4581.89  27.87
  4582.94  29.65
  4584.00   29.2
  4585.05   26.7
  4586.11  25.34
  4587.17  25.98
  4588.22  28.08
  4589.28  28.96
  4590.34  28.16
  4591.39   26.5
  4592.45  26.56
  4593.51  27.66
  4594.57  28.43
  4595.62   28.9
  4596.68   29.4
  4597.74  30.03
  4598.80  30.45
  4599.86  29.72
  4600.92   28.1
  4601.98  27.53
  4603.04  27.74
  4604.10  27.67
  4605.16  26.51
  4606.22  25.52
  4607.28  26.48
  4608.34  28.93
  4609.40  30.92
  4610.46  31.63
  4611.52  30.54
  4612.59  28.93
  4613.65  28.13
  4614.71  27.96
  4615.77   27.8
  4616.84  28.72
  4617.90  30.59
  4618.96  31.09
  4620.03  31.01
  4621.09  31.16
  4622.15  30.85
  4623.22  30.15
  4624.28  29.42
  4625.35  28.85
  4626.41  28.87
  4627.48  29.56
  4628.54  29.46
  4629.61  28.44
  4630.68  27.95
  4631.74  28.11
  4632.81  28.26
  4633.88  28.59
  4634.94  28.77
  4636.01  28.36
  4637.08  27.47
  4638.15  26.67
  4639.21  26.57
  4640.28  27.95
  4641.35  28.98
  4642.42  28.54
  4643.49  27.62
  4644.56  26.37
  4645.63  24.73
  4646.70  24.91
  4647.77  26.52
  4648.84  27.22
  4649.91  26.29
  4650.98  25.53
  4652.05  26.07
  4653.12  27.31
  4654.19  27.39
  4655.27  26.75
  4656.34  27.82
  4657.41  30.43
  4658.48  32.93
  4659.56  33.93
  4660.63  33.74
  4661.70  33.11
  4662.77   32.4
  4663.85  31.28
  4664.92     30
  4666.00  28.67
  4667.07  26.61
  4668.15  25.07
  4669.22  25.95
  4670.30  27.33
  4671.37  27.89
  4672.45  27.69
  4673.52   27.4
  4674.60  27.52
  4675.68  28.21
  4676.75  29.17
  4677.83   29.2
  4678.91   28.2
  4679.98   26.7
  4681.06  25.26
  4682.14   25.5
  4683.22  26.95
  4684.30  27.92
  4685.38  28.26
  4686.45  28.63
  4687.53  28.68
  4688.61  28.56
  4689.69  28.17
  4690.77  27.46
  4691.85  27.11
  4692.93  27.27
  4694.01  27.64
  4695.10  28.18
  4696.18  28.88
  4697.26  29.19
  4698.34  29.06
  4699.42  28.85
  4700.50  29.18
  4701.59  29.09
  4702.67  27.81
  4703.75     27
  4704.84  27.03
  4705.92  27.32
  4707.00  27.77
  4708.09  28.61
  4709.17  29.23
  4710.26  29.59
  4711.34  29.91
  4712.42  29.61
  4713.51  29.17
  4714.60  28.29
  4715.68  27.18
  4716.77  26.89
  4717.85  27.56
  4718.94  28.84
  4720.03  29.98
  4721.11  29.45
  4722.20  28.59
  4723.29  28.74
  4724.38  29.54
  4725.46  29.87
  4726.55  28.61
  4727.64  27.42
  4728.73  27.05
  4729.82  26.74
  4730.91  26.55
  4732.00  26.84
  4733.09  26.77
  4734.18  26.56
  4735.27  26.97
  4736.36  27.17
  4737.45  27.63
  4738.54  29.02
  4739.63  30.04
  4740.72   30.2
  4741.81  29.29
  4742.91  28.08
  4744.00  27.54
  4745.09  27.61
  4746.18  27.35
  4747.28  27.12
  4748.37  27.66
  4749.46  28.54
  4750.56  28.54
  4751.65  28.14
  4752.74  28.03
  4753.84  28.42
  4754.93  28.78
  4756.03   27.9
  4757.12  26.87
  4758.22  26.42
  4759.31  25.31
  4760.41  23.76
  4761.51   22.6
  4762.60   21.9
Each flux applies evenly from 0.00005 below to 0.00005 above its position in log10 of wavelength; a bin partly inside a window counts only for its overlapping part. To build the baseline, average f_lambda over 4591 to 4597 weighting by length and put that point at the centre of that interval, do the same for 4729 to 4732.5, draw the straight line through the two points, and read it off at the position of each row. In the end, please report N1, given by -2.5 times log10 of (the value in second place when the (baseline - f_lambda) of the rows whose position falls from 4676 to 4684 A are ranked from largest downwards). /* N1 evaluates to -0.53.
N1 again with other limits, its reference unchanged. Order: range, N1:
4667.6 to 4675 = -0.28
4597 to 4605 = 2.23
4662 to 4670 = -0.28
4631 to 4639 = 3.32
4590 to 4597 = -0.32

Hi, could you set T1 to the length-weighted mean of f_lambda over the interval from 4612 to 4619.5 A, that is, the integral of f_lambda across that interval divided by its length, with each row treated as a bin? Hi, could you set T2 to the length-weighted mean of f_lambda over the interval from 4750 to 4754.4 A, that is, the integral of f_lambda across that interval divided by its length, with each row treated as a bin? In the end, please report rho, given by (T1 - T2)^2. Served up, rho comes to 0.52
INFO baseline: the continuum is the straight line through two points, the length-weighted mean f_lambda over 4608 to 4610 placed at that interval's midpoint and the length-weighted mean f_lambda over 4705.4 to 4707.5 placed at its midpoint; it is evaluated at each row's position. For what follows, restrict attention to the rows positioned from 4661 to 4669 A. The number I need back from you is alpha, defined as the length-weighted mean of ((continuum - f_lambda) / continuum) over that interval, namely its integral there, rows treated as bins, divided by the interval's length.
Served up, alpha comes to -0.03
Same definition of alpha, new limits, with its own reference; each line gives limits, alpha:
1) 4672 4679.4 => 0.01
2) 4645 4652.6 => 0.11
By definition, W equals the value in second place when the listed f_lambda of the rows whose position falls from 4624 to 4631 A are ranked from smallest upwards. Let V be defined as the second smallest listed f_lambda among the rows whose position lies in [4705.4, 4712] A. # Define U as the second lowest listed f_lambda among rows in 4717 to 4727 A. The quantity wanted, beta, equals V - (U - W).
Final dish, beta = 28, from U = 28.59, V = 27.77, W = 28.44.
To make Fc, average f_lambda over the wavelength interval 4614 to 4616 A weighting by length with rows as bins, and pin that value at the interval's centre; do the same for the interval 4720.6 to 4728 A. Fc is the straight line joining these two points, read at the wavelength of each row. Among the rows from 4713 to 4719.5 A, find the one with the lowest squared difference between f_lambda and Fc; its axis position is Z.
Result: 4718.94 A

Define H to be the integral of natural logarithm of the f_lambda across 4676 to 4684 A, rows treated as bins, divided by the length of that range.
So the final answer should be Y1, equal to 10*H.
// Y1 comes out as 33.1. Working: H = 3.31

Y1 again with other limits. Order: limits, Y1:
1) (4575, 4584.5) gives 33.2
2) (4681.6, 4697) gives 33.2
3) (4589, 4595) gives 33.2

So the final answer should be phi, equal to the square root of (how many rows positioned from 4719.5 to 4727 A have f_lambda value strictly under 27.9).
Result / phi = 0.0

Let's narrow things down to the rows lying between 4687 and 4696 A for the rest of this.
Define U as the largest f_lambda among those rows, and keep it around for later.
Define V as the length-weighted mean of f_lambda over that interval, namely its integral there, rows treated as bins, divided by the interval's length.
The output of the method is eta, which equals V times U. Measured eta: 800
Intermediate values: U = 28.68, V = 27.9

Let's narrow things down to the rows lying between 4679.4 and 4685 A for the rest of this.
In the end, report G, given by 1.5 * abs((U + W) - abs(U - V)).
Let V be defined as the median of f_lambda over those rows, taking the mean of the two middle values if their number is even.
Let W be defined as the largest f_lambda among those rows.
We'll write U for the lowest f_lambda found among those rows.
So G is 78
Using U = 25.26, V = 26.7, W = 27.92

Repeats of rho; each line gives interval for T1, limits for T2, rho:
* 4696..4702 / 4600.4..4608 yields 3.68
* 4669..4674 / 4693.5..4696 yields 0.38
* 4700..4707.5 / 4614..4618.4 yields 0.75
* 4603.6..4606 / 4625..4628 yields 4.94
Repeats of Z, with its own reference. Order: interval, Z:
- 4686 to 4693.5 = 4686.45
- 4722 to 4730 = 4723.29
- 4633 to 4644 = 4636.01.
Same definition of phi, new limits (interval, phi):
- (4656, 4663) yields 1.0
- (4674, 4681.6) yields 1.7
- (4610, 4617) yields 1.0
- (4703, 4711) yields 2.0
